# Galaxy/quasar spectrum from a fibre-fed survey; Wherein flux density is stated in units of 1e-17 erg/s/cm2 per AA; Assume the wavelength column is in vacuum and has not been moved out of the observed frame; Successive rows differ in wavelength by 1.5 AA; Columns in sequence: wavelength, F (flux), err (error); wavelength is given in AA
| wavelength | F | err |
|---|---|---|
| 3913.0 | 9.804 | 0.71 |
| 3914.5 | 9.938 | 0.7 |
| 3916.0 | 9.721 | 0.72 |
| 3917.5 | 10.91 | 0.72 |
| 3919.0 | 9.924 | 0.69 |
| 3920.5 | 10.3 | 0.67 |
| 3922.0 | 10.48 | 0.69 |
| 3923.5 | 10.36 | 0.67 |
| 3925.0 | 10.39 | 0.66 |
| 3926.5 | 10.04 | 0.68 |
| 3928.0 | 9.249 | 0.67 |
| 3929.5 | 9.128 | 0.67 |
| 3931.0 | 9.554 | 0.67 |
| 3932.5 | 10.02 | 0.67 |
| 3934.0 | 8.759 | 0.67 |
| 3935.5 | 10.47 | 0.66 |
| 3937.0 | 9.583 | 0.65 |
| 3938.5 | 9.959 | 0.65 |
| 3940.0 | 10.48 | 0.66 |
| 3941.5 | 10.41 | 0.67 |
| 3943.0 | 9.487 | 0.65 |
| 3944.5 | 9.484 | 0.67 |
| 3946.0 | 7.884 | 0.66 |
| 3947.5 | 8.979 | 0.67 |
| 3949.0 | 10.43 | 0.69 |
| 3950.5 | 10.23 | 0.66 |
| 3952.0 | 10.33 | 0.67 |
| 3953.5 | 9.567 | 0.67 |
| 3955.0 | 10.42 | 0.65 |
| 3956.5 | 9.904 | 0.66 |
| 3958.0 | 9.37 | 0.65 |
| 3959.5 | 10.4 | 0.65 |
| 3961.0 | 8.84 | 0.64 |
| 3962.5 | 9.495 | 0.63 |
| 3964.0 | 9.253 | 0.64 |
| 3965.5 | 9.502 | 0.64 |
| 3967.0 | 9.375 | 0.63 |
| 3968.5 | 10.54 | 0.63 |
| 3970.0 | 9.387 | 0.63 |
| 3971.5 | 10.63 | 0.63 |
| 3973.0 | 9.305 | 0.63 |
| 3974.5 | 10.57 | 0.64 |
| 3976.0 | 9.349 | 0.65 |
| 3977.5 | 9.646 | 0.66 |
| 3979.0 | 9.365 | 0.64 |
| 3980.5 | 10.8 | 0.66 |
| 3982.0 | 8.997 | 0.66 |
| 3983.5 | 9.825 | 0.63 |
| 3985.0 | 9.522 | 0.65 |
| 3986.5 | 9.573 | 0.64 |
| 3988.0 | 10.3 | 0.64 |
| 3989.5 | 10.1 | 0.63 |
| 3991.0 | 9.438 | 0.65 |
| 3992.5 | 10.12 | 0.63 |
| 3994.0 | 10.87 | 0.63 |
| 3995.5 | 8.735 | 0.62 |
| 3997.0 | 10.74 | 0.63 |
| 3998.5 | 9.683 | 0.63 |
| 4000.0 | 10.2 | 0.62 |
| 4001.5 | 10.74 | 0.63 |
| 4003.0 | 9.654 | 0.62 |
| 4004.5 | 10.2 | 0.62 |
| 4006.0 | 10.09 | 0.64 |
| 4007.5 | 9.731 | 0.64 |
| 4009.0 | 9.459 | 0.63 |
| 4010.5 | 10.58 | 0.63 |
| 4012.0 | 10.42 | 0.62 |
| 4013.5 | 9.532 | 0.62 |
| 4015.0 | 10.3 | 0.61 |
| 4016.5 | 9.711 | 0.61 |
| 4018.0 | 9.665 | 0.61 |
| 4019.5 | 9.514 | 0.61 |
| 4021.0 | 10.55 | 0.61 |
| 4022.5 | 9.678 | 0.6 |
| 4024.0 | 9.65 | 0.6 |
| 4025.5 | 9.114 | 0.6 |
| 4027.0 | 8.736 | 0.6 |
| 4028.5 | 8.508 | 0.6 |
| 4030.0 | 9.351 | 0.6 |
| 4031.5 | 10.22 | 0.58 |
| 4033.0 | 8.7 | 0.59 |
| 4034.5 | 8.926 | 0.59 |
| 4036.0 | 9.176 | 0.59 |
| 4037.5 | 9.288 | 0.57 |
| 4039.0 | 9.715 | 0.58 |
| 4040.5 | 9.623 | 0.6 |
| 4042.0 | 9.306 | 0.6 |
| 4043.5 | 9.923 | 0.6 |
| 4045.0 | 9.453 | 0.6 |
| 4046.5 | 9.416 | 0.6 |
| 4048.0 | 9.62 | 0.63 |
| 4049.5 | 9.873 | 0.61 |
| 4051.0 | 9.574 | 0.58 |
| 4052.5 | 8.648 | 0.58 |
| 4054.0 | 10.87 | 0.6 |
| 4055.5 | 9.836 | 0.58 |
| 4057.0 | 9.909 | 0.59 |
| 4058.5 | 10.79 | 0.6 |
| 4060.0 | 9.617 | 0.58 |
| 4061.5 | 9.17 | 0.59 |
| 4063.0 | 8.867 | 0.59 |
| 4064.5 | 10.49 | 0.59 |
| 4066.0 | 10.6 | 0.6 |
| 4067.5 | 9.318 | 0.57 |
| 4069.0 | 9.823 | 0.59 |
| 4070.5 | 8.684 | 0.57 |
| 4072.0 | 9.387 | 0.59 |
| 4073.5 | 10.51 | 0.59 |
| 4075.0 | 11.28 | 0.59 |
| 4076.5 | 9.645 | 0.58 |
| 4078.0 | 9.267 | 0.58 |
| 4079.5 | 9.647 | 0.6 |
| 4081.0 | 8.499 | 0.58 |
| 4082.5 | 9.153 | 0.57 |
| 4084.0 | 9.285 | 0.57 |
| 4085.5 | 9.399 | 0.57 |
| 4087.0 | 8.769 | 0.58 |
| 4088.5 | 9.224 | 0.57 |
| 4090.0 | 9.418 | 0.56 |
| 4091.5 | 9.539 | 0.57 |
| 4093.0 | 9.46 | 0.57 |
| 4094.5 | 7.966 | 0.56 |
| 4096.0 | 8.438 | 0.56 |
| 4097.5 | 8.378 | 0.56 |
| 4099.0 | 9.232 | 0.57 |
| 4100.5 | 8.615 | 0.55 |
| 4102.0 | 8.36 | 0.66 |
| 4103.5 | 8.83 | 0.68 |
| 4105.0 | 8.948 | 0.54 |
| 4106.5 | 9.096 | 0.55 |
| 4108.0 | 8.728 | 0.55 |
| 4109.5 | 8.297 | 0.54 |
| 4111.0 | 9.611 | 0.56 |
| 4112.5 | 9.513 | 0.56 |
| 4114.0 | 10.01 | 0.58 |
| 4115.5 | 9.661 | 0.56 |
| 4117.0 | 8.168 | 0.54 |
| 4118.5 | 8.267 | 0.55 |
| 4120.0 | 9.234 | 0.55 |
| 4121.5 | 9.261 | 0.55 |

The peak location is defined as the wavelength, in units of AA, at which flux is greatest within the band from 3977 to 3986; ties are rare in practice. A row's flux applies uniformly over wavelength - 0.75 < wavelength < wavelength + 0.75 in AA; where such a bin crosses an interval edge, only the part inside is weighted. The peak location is 3980.5 AA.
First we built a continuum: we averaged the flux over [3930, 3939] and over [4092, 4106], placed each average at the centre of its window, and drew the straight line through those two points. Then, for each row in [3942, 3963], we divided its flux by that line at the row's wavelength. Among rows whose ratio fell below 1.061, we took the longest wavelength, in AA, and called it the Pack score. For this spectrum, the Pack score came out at 3962.5 AA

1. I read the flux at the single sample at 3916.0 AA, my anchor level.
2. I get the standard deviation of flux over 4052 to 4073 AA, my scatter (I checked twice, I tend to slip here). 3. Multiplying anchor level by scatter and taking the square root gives 2.7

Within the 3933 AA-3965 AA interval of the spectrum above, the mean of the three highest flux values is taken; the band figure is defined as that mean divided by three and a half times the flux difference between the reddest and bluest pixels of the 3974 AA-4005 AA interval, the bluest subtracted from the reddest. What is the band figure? -8.1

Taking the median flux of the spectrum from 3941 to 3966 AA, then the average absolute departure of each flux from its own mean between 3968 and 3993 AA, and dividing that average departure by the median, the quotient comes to 0.051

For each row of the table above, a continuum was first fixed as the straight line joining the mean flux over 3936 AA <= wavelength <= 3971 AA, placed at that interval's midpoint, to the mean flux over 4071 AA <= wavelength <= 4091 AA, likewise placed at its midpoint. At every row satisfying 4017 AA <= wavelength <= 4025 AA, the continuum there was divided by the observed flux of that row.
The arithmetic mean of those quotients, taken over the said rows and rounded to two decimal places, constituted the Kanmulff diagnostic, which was 0.98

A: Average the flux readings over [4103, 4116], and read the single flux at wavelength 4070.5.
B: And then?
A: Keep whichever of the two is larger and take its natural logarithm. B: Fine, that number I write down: 2.22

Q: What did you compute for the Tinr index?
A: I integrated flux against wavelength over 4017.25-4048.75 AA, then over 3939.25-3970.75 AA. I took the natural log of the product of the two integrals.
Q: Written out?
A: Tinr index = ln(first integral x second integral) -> 11.42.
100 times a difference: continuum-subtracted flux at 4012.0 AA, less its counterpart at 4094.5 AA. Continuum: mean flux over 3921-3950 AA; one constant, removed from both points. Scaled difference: 245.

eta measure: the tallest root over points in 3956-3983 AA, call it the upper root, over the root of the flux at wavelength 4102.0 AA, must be 1.14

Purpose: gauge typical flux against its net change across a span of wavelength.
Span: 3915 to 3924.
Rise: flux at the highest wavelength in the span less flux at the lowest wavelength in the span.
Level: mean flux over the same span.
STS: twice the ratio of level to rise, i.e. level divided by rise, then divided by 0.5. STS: 32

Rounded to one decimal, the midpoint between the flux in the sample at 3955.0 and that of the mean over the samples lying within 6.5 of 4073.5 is 10.1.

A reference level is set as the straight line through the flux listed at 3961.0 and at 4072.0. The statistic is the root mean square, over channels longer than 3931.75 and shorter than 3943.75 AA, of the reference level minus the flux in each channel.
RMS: 1.30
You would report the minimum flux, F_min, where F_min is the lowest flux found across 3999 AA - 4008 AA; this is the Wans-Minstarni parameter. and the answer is 9.654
